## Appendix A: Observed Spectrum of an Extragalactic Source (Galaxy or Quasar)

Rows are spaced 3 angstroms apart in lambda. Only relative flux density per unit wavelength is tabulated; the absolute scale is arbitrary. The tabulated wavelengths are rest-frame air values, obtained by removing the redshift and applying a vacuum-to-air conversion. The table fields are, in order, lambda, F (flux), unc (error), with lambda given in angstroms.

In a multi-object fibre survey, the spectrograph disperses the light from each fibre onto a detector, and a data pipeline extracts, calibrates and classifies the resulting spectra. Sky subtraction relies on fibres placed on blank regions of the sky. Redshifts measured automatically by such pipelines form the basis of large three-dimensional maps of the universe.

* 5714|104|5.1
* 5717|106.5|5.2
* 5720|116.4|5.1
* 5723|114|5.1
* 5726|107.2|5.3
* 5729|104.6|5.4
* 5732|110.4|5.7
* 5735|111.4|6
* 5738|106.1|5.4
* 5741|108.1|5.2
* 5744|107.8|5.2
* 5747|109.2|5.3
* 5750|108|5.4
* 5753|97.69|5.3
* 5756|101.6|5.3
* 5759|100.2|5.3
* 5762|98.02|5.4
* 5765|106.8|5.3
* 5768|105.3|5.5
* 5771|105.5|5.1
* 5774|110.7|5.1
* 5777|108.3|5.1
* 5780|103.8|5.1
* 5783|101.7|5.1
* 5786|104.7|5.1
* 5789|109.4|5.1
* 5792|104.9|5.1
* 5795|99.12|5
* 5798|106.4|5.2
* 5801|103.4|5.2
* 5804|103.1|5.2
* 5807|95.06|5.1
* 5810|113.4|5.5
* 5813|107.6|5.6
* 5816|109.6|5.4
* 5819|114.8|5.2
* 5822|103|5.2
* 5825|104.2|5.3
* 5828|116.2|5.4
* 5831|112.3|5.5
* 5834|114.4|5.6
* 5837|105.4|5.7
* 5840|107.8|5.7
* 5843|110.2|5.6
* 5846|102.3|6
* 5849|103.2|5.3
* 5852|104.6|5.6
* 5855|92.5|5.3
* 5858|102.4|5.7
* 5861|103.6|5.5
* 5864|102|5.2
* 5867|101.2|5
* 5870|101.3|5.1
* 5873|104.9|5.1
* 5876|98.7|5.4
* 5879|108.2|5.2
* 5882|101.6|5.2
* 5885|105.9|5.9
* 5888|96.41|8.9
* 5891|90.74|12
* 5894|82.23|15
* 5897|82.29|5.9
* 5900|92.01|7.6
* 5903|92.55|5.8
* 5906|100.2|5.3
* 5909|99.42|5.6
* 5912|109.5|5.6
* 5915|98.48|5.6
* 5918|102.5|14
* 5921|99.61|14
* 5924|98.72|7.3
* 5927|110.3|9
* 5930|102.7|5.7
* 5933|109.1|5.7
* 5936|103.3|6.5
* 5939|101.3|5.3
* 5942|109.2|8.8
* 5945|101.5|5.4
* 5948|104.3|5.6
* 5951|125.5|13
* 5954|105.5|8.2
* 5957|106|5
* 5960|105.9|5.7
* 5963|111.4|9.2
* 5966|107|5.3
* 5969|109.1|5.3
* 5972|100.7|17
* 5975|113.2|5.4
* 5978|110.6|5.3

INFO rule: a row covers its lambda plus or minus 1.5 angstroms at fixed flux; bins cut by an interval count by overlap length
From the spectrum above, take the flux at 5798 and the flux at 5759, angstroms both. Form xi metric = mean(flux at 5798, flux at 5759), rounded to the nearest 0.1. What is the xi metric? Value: 103.3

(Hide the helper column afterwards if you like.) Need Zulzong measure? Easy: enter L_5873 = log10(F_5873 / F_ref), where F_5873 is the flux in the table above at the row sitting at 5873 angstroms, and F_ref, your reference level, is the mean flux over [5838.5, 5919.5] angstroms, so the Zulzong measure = 0.021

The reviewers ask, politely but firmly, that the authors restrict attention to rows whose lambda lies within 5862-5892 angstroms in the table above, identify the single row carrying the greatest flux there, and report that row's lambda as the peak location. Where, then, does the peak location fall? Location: 5879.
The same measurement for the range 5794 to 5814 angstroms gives 5810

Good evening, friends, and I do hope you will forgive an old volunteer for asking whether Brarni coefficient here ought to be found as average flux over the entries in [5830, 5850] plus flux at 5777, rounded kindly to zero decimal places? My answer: 216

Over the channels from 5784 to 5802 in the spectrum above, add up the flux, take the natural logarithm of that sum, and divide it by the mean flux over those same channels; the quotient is 0.0616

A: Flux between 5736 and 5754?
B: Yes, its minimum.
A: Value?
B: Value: 97.69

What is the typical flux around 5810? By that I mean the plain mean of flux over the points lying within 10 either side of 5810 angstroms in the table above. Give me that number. 107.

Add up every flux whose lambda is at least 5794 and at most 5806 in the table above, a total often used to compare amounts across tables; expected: 412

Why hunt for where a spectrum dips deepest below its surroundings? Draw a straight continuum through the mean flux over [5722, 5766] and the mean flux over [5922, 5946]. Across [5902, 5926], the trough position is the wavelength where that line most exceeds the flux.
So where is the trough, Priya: 5903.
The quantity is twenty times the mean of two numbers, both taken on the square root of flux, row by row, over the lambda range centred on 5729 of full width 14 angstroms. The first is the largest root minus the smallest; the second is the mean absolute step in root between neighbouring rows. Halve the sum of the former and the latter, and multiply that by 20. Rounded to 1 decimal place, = 6.4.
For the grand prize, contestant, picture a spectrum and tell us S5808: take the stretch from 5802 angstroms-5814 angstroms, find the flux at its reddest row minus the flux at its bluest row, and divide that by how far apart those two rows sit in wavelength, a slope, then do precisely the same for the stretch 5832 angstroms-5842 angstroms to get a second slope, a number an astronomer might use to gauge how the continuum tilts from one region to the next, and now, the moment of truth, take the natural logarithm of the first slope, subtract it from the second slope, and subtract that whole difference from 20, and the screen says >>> 20.4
